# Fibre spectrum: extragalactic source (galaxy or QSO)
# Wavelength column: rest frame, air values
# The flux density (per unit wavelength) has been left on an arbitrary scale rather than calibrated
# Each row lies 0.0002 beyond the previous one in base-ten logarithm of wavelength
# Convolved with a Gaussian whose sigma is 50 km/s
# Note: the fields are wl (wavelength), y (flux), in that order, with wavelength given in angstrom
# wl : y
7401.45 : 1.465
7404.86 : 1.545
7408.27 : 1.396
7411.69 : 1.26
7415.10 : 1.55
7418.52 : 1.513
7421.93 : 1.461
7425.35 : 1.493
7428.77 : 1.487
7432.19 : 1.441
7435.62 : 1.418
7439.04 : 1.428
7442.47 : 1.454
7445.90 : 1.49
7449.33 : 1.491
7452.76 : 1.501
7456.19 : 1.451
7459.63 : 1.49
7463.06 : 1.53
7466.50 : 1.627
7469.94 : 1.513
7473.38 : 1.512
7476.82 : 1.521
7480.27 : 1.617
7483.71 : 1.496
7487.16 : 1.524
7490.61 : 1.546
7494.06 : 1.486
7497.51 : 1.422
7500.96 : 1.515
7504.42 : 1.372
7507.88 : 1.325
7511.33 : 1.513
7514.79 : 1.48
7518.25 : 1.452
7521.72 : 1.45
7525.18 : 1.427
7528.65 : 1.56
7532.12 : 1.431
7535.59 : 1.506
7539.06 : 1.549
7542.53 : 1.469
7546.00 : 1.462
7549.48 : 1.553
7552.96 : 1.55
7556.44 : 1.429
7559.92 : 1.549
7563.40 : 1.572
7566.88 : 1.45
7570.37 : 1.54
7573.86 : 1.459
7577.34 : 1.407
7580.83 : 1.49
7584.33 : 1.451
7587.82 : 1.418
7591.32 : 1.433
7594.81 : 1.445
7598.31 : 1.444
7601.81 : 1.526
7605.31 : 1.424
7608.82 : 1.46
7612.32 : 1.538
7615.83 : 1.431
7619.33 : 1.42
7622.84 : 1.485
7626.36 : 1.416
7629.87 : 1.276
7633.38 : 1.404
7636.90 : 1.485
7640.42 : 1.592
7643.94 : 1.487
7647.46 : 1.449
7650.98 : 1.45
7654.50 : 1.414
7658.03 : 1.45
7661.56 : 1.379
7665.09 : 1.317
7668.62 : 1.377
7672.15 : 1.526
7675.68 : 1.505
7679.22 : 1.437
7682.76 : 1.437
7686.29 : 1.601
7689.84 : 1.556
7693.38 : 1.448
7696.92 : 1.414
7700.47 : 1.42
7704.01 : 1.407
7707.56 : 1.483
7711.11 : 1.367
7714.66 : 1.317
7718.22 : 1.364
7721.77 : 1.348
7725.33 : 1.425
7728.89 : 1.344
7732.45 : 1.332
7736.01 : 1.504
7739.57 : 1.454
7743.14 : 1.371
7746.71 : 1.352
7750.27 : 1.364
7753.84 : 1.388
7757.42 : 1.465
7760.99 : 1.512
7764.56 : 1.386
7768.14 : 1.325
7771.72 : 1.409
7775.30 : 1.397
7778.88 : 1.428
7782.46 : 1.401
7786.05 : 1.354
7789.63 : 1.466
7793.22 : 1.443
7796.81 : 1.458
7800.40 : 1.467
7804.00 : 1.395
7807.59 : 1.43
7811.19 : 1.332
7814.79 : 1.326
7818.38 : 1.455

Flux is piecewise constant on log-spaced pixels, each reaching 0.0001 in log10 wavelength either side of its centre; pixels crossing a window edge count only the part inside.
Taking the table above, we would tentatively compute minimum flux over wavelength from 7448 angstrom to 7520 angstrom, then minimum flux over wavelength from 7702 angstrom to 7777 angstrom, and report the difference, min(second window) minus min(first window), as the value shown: -0.01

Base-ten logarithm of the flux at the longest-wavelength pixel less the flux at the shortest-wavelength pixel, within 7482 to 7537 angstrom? -2.00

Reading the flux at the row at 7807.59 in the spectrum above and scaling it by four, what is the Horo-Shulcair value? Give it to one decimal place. 5.7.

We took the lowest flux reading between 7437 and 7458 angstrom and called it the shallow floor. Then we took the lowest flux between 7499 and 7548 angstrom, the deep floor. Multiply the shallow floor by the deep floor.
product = 1.89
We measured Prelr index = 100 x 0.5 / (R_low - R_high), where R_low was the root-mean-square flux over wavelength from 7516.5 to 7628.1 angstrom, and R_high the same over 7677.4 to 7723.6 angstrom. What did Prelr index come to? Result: 1163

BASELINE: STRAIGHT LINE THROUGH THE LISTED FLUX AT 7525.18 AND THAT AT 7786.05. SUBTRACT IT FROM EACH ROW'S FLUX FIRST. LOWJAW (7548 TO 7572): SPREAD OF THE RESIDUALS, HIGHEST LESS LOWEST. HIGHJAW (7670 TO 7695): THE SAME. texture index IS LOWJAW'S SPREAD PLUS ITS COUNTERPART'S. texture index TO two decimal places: 0.31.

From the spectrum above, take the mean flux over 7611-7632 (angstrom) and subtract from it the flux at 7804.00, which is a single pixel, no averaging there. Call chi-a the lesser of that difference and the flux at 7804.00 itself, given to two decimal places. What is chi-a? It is 0.03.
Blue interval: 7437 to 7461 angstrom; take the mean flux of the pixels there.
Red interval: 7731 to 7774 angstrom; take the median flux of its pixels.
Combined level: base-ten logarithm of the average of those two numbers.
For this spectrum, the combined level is 0.155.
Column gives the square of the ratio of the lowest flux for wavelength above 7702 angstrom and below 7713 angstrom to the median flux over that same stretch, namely 0.944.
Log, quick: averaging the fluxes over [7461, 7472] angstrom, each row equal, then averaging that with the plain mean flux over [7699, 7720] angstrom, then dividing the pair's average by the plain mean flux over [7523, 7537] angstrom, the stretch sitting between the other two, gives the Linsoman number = 1.00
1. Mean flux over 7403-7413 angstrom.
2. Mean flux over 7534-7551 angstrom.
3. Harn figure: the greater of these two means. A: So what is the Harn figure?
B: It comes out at 1.51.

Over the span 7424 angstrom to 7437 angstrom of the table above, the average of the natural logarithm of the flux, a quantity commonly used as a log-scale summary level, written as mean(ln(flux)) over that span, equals 0.378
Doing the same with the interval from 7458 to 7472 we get 0.431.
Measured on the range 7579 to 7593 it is 0.370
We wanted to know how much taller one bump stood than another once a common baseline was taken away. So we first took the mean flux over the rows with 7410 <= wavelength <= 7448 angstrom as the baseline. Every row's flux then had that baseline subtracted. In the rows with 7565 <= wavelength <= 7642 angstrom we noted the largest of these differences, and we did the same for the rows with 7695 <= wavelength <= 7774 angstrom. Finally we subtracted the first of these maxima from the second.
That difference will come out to -0.080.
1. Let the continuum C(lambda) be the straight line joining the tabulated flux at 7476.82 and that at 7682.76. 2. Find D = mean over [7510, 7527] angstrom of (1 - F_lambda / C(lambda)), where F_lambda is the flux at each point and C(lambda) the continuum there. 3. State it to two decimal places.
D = 0.03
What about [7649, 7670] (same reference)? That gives 0.03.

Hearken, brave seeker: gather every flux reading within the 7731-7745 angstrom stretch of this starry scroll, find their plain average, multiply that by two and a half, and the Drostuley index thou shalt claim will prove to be 3.54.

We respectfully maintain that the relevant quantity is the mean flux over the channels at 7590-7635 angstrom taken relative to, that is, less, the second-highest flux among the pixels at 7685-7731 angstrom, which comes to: -0.12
